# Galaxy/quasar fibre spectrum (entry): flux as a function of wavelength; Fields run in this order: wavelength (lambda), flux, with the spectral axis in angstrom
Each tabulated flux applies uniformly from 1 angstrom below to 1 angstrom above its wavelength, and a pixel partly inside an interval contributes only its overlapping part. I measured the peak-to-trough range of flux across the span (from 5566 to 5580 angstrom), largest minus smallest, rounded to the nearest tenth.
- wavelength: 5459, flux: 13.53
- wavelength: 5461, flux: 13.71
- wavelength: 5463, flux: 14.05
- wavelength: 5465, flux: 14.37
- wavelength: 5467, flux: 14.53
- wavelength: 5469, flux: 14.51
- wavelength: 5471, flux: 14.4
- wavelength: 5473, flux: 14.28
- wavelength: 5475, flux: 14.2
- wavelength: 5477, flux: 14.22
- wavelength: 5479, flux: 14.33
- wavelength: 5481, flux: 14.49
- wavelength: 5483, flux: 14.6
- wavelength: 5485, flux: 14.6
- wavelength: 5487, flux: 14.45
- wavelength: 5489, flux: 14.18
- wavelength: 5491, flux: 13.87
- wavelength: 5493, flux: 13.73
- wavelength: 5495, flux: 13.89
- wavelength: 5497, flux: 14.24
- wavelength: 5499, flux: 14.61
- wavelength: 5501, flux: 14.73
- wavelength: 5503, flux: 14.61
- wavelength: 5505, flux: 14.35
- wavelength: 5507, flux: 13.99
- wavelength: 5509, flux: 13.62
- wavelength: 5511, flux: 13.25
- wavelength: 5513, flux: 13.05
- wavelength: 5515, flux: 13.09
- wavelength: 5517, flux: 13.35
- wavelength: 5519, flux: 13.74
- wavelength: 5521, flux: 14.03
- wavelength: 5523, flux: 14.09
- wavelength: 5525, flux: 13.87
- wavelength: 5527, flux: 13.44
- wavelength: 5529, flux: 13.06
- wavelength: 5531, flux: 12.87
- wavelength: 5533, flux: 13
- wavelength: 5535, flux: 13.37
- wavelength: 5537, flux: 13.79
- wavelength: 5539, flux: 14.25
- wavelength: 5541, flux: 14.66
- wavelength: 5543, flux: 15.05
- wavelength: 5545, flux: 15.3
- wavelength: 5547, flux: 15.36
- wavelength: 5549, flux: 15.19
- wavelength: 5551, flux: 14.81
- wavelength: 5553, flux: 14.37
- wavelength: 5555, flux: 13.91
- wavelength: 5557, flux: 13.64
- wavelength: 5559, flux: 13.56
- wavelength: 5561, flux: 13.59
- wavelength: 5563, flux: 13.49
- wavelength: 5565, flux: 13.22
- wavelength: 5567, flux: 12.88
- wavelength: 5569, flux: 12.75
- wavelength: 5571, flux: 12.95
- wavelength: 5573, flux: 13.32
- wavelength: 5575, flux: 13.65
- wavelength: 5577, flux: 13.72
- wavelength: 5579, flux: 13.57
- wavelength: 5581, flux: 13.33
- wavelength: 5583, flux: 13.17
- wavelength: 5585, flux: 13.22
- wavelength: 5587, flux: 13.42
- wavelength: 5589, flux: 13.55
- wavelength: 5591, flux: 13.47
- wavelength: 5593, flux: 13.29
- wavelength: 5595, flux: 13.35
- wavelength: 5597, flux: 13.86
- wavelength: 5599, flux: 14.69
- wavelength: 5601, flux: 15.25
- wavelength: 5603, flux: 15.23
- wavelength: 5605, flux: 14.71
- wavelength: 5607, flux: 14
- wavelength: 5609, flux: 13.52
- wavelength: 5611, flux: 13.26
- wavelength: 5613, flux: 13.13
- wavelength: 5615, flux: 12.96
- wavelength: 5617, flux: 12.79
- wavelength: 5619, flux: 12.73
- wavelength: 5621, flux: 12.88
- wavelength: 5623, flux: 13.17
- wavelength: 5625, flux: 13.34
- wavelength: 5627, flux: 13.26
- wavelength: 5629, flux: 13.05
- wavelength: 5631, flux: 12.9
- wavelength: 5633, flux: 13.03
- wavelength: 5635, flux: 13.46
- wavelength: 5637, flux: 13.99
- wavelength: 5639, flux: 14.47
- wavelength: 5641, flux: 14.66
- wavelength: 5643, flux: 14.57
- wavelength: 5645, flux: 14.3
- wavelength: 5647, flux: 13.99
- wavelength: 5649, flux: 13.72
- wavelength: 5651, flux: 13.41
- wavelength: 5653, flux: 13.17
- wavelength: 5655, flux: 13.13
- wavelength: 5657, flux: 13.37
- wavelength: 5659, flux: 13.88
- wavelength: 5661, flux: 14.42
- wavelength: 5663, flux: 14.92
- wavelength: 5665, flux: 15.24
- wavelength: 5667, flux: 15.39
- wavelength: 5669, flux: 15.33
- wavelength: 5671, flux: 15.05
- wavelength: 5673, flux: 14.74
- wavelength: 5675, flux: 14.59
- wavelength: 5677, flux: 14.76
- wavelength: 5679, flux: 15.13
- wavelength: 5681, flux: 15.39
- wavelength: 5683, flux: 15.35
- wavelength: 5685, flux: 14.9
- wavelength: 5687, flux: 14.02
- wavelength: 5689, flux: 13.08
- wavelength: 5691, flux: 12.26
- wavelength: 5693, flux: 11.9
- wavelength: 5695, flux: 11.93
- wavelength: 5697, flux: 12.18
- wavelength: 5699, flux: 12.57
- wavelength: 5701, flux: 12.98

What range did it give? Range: 1.0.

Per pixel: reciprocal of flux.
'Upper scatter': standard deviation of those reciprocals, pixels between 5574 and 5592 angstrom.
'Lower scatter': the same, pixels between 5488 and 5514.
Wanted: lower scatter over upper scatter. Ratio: 2.6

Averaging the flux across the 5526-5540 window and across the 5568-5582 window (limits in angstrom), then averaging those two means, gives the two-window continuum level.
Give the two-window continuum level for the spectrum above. 13.4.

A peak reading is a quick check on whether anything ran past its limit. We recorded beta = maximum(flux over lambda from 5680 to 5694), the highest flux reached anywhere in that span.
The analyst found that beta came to 15.39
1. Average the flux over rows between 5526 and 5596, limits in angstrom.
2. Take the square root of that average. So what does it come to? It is 3.70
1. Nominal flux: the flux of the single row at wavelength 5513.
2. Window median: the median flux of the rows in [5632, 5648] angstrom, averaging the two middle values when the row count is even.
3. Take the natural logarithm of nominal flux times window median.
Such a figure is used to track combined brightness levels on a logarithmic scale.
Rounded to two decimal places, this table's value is 5.22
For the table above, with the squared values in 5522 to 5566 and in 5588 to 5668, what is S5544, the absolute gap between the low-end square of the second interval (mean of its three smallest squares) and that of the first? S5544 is 5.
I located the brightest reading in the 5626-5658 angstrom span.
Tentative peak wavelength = 5641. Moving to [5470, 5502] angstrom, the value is 5501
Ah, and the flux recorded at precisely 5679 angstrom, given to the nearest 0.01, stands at 15.13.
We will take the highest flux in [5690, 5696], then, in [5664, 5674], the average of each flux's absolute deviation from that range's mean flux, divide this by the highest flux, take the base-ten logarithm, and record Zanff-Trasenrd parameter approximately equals -1.8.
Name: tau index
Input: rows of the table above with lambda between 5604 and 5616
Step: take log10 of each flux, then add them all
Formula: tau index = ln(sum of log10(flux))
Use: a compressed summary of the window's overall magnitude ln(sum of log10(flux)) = 1.92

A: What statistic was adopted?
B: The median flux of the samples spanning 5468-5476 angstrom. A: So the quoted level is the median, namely 14.3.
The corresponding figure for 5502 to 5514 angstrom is 13.8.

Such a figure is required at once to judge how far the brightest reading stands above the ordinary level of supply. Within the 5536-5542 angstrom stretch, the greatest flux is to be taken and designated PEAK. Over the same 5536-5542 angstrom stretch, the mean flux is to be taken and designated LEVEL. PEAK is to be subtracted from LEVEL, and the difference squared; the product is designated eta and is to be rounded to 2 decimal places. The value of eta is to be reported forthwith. 0.18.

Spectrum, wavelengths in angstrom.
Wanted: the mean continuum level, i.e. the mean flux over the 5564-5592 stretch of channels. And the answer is 13.3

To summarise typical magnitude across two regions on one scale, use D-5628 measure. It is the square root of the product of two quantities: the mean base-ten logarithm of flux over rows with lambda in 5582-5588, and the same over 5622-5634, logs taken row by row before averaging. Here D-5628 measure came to 1.12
